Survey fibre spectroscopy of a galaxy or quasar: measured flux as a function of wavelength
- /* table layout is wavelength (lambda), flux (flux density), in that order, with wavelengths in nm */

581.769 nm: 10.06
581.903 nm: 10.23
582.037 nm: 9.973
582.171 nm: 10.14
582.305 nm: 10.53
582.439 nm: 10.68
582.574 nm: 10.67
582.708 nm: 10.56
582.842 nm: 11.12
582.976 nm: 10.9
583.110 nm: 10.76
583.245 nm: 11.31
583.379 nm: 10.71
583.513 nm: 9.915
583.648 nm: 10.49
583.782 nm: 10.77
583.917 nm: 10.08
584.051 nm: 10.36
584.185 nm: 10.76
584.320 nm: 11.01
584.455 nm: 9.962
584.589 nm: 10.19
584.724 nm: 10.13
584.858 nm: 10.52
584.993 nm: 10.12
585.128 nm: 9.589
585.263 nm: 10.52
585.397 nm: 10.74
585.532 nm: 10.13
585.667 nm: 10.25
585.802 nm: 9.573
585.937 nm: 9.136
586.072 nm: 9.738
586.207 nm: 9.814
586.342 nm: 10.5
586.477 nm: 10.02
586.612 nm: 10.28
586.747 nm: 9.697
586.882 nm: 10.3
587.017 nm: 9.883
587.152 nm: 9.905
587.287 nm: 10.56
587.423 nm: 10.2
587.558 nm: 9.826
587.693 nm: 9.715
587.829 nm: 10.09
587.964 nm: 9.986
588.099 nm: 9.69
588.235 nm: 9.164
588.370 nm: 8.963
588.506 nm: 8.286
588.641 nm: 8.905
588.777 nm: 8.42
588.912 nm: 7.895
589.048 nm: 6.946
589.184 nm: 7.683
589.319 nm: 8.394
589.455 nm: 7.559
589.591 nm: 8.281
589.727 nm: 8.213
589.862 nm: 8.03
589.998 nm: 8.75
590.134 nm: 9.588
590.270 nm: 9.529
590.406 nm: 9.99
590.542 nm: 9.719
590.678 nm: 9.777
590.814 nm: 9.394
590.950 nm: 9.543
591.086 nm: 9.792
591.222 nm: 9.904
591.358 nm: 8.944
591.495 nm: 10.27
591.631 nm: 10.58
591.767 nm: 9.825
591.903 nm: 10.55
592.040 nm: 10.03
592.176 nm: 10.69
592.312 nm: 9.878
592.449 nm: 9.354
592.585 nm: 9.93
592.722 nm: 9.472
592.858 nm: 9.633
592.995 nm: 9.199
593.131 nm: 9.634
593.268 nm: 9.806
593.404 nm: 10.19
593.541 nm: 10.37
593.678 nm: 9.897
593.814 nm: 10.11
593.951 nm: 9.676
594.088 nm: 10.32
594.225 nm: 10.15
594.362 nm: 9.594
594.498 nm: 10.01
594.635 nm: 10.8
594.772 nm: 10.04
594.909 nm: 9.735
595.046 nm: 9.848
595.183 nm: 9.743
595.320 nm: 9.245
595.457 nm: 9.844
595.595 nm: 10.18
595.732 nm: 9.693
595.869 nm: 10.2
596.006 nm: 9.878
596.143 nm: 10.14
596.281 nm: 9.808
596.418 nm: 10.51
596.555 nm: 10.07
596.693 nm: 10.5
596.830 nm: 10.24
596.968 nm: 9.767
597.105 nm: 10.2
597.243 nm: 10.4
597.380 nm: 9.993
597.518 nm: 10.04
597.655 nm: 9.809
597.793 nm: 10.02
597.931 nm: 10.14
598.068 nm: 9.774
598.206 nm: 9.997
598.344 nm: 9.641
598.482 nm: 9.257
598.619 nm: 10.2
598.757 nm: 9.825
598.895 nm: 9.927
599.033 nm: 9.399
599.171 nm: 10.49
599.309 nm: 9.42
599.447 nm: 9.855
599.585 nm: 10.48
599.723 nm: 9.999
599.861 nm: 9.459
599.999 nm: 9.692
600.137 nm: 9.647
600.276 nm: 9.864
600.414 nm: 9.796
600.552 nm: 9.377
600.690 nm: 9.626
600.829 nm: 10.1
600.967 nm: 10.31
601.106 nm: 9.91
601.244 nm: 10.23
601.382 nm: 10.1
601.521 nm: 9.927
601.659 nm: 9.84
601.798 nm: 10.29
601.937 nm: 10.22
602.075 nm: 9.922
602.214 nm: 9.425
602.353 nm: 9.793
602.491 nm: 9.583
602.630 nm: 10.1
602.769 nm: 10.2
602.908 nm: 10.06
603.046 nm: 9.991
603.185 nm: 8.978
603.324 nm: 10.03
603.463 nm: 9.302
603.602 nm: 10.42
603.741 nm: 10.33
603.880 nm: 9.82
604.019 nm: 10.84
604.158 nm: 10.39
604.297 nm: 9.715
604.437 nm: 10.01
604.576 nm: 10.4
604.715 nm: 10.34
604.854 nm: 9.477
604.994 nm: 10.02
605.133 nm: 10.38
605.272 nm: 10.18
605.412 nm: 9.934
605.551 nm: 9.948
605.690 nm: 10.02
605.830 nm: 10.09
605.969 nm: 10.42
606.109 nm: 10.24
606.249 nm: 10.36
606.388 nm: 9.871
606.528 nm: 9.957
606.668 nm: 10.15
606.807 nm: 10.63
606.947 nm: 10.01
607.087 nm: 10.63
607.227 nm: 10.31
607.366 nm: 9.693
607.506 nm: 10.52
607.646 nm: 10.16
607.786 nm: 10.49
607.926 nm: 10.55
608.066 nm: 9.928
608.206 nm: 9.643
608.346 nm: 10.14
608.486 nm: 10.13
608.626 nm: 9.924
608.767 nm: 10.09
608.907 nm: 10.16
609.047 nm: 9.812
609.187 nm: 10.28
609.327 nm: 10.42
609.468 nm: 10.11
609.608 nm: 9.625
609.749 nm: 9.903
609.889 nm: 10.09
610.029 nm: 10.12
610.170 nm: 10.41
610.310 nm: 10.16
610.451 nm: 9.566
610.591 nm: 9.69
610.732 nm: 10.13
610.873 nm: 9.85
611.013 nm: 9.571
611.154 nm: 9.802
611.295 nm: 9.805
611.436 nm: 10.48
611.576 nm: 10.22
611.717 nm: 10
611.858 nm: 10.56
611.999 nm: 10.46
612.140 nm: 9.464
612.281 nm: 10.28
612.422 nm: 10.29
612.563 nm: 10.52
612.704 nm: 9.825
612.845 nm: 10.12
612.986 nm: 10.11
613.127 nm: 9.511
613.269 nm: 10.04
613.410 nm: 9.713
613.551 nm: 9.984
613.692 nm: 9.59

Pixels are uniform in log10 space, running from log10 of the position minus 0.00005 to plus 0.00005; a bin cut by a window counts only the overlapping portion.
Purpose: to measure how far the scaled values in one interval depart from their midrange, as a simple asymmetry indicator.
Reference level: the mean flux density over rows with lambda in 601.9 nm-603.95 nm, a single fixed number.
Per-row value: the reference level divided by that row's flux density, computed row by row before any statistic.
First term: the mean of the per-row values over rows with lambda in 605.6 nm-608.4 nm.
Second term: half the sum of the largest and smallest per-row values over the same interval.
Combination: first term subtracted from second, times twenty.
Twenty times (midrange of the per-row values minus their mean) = 0.13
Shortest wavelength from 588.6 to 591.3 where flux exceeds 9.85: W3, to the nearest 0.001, 590.406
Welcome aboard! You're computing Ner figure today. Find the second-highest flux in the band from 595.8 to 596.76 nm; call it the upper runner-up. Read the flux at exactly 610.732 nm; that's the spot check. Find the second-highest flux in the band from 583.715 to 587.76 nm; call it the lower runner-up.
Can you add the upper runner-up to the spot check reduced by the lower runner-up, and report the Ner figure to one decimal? 9.9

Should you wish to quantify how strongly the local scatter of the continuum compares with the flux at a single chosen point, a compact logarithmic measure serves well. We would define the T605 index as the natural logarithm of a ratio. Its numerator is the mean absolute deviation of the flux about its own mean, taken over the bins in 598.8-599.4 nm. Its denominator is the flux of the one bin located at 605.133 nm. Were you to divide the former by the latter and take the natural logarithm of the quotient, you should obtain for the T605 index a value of -3.26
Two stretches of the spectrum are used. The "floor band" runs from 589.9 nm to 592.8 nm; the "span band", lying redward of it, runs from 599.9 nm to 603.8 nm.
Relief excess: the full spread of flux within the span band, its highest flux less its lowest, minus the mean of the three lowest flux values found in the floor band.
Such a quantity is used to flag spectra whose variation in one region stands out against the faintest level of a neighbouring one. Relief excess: -7.6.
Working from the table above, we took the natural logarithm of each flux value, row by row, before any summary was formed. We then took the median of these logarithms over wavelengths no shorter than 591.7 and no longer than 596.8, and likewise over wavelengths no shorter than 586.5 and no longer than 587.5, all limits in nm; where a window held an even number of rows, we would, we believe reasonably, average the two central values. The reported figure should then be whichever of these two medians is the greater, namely 2.32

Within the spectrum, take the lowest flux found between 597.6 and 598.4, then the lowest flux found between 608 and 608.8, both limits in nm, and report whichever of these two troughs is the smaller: 9.64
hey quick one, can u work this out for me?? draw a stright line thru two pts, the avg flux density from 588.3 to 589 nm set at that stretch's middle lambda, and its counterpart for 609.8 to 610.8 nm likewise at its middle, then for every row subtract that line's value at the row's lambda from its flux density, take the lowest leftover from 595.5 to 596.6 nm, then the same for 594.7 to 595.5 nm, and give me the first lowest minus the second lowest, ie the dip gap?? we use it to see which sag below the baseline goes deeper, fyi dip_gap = 0.42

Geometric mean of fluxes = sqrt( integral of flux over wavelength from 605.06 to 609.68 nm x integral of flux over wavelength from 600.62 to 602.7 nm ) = 31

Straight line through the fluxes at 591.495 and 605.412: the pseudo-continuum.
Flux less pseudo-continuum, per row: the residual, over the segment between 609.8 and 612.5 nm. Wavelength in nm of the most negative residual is 612.140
